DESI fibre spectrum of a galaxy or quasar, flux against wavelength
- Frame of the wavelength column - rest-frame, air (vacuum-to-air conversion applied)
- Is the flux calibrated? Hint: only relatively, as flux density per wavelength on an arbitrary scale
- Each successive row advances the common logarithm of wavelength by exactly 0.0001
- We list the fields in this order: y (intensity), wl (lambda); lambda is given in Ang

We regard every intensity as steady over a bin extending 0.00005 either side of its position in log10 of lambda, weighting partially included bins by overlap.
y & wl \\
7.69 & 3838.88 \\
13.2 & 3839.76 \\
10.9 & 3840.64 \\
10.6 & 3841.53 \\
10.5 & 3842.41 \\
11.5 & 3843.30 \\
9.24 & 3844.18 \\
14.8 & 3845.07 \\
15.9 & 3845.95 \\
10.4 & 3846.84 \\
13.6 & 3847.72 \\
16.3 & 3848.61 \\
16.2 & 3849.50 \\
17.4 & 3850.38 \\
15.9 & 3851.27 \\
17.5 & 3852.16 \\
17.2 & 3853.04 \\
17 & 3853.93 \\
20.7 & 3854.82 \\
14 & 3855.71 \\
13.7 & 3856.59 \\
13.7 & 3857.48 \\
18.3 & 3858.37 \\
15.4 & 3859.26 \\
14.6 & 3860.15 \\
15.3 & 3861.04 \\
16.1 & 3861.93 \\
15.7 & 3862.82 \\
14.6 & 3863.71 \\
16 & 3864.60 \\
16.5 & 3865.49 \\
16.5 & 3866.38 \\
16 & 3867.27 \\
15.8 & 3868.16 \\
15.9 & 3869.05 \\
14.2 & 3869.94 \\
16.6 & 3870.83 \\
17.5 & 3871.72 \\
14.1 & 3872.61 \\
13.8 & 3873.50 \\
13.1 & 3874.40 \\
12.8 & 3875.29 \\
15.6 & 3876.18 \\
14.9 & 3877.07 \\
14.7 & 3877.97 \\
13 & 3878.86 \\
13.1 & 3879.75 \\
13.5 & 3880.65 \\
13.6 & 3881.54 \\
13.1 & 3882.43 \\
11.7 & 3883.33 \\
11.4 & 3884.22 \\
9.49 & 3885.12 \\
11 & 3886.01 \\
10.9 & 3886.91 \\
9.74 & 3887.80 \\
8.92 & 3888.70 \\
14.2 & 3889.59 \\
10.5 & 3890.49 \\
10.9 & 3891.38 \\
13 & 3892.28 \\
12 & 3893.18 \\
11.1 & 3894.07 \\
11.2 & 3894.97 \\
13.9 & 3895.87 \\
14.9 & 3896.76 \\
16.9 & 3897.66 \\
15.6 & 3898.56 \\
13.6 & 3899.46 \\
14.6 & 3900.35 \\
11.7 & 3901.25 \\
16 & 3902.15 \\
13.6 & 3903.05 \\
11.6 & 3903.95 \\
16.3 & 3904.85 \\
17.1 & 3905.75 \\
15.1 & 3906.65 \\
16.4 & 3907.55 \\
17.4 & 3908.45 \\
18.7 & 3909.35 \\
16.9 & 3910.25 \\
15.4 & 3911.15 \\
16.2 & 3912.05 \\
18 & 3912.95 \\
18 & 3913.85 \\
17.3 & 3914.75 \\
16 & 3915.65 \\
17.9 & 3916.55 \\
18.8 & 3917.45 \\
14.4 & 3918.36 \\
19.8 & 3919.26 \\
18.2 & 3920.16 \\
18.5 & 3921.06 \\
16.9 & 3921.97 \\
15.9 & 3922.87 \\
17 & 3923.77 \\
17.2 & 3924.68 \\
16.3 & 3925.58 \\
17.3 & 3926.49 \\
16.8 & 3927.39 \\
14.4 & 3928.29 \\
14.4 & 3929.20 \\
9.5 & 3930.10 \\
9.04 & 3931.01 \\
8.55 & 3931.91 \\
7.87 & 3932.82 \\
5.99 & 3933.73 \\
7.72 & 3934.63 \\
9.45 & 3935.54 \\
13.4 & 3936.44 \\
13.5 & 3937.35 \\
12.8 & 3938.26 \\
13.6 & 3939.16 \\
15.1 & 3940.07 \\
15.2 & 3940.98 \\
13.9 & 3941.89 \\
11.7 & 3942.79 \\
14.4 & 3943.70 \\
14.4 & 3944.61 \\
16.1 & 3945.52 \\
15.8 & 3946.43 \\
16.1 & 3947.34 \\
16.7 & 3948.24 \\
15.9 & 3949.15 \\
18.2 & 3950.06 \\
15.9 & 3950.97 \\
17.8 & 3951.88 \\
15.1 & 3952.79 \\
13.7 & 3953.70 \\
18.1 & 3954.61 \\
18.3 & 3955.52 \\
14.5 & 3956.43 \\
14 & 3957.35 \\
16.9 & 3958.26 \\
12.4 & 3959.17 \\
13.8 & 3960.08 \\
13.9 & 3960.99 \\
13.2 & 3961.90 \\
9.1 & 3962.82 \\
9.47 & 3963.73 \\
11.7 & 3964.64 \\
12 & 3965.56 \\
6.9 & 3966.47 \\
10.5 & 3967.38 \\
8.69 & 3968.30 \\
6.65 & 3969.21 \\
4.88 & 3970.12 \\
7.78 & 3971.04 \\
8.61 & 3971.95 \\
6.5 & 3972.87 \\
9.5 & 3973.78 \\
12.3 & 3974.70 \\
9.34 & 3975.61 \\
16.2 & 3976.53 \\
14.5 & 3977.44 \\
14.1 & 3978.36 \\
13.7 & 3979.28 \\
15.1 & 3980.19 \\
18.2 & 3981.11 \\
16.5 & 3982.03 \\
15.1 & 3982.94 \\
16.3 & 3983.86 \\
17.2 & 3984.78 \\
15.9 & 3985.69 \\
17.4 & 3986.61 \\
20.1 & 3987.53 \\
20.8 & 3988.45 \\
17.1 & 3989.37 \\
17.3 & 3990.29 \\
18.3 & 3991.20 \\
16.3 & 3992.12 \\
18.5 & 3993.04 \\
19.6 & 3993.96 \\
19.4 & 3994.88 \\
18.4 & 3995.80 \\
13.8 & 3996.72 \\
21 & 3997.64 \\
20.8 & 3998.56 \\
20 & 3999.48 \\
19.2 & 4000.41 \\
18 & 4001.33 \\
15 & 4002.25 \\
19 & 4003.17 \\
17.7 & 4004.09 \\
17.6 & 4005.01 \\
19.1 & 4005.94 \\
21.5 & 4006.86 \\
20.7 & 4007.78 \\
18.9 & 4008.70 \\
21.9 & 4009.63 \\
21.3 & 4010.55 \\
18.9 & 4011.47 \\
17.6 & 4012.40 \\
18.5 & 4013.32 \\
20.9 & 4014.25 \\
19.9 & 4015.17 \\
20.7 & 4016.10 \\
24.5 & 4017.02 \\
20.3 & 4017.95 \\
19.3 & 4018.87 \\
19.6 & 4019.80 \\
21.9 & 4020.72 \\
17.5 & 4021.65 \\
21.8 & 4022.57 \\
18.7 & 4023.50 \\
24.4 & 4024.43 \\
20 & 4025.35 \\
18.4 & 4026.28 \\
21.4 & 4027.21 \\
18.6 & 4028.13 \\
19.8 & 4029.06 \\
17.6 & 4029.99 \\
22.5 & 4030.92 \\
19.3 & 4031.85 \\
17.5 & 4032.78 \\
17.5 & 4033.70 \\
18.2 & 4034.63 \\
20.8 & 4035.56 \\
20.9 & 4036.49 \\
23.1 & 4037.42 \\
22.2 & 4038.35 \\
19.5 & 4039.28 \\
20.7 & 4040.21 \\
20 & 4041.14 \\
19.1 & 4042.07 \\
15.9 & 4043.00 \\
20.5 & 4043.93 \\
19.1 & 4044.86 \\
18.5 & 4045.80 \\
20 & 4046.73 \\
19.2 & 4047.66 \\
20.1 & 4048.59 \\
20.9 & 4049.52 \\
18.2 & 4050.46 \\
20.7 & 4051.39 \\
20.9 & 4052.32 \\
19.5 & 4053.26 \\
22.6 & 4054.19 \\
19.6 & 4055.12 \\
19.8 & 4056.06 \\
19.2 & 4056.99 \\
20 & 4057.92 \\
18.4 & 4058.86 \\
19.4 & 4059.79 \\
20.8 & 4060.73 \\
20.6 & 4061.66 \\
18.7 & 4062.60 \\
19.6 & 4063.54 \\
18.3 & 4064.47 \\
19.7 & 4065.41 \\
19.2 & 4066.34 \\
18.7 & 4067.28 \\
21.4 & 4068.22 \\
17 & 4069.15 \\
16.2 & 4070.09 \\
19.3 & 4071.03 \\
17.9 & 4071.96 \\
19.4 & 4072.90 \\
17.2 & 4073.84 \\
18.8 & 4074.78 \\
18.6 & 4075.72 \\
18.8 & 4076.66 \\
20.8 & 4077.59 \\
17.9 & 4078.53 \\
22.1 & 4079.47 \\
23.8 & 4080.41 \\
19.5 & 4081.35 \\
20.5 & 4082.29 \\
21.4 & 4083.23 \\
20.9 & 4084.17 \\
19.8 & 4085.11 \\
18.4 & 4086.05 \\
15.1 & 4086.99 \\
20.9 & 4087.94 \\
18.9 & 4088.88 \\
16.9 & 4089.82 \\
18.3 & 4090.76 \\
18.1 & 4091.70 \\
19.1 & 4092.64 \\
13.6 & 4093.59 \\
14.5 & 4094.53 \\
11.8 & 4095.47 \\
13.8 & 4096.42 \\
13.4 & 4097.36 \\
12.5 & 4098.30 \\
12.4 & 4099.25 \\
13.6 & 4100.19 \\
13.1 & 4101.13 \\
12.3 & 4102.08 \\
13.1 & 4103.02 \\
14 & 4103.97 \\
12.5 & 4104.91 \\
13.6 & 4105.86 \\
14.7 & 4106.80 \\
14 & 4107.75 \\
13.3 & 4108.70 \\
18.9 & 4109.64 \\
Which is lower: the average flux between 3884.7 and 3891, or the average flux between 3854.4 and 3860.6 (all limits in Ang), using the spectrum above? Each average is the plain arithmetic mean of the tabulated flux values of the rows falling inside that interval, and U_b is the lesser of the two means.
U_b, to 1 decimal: 10.7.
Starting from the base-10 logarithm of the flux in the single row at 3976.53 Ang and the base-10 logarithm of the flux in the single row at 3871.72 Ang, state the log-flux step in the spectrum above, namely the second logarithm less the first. 0.03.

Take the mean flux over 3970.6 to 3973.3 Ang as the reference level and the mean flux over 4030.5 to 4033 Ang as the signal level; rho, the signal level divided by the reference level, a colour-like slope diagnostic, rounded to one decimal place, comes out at 2.6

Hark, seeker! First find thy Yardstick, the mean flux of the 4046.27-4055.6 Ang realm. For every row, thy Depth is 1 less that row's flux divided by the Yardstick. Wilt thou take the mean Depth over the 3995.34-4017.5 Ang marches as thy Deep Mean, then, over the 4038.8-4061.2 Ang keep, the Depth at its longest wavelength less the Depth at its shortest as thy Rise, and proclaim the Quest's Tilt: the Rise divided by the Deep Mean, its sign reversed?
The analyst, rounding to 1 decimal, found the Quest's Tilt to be 1.6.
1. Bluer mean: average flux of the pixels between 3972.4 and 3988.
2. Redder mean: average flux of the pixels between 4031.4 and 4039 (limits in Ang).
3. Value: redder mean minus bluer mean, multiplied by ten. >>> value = 54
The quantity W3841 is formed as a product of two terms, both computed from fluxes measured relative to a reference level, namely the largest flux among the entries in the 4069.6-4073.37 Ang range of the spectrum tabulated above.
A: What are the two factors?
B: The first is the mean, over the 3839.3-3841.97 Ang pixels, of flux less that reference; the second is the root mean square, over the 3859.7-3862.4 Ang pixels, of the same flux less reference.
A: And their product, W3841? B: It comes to -32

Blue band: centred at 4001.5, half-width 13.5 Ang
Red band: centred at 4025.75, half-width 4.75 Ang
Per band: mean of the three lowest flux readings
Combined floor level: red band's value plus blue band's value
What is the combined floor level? 33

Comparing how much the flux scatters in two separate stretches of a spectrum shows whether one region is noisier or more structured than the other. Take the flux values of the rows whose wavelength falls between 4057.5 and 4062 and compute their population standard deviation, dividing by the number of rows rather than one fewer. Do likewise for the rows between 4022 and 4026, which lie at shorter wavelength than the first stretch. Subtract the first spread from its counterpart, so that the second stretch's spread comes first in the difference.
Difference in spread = 1.3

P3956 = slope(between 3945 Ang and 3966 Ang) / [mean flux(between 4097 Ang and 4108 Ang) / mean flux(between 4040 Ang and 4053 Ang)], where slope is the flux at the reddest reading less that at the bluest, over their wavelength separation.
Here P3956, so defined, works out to -0.30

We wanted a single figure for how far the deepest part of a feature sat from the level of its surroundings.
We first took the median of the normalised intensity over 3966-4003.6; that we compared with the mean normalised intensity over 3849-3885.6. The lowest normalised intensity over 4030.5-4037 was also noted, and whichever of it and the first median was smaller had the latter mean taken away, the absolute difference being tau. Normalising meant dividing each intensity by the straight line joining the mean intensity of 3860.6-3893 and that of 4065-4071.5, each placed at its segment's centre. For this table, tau 0.14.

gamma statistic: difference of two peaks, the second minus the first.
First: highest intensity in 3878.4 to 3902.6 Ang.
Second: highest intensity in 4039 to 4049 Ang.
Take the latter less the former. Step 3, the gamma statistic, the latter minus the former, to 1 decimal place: 3.8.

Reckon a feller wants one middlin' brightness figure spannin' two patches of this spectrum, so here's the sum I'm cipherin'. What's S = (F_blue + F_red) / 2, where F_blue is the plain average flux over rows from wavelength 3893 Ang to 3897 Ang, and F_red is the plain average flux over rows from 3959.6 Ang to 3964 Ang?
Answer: 12.3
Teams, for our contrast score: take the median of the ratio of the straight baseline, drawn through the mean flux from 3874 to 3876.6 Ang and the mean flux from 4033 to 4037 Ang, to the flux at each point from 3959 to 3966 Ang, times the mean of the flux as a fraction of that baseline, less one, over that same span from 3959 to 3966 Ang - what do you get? -0.40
